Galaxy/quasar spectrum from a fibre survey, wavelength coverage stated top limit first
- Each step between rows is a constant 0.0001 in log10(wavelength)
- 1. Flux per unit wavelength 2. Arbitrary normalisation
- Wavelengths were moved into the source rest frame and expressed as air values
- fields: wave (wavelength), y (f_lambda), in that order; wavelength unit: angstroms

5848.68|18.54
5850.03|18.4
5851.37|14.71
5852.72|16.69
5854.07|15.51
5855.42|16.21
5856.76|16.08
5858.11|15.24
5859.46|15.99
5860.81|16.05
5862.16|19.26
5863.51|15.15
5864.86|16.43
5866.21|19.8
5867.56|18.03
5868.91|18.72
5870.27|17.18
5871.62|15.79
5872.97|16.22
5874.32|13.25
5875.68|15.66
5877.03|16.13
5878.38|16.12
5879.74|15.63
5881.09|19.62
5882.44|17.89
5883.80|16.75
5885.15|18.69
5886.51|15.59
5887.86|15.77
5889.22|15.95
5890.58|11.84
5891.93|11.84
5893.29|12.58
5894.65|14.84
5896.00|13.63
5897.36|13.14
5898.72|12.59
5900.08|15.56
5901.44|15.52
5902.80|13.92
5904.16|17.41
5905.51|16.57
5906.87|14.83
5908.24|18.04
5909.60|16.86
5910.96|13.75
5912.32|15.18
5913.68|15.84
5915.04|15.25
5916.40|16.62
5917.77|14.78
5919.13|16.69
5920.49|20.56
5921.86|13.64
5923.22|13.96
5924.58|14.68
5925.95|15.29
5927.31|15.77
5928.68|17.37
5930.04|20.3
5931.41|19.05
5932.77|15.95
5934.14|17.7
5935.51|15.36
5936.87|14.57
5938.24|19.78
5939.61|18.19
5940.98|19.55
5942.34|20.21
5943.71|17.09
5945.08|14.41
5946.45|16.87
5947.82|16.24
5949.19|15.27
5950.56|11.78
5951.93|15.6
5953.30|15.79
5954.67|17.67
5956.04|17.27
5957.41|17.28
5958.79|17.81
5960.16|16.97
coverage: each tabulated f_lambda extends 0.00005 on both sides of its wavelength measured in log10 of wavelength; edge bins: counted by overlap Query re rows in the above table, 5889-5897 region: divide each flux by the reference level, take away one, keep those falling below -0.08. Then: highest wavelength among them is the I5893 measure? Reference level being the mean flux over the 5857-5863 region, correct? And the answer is 5896.00 angstroms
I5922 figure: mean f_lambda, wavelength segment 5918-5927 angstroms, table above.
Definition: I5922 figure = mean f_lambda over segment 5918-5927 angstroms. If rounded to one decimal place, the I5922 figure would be 15.8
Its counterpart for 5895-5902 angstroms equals 14.1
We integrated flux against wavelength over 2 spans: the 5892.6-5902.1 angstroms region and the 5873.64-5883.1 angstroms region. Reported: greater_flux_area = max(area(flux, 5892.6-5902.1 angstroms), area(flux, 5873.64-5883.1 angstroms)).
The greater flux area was 155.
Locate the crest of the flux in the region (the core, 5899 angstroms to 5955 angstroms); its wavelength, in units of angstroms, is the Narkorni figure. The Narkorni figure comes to 5920.49 angstroms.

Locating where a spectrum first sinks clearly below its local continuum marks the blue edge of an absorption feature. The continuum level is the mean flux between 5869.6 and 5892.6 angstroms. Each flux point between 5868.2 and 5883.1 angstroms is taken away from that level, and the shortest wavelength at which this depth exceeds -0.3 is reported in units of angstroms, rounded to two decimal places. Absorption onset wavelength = 5871.62 angstroms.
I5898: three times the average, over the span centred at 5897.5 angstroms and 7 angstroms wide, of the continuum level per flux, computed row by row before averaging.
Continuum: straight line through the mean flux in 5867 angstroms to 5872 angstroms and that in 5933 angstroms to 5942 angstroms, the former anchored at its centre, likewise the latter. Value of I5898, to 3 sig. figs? 3.78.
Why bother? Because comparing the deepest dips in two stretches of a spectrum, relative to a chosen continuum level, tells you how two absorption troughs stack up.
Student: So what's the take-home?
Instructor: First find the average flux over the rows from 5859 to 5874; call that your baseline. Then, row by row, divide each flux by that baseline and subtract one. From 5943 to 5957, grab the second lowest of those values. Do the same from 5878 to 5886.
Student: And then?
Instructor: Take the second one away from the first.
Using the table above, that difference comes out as -0.10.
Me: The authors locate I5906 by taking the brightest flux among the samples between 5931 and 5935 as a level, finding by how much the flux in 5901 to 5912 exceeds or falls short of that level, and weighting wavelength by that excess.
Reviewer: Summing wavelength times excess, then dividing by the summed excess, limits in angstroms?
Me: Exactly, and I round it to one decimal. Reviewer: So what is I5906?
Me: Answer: 5906.1 angstroms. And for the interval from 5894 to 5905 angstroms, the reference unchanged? 5898.8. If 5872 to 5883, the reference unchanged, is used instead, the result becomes 5876.4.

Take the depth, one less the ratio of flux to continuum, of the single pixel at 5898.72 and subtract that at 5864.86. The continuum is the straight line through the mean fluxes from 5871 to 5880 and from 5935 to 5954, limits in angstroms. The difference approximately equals 0.27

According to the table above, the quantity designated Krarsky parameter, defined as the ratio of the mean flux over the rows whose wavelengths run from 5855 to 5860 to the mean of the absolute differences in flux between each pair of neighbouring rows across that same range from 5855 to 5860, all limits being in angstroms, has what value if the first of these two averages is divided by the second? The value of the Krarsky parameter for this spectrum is 28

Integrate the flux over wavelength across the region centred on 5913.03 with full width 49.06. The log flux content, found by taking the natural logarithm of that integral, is 6.6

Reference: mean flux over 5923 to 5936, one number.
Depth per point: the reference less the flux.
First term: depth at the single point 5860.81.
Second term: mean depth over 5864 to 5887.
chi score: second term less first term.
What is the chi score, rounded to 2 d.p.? -0.86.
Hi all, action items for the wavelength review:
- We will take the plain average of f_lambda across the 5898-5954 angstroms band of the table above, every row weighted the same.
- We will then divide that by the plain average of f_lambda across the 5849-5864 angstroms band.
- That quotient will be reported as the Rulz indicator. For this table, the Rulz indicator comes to 0.99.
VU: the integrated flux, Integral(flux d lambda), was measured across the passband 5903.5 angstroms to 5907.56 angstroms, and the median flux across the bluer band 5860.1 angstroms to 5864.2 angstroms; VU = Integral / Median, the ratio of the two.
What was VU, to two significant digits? 4.1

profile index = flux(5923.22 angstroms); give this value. 13.96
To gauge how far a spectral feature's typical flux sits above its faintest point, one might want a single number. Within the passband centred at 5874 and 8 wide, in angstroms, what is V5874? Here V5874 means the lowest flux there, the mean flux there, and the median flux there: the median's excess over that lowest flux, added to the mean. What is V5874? 18.4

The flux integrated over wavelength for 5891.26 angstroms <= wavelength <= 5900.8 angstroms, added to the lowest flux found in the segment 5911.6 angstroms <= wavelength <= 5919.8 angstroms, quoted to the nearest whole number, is 143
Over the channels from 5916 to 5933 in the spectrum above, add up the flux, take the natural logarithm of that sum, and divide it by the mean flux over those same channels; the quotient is 0.325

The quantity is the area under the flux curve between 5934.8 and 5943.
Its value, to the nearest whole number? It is 147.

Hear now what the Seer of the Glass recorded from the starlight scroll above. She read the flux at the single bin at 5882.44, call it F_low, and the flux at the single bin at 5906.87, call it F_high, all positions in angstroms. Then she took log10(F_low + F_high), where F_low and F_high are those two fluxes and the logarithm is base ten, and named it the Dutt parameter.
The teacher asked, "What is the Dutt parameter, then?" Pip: 1.515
